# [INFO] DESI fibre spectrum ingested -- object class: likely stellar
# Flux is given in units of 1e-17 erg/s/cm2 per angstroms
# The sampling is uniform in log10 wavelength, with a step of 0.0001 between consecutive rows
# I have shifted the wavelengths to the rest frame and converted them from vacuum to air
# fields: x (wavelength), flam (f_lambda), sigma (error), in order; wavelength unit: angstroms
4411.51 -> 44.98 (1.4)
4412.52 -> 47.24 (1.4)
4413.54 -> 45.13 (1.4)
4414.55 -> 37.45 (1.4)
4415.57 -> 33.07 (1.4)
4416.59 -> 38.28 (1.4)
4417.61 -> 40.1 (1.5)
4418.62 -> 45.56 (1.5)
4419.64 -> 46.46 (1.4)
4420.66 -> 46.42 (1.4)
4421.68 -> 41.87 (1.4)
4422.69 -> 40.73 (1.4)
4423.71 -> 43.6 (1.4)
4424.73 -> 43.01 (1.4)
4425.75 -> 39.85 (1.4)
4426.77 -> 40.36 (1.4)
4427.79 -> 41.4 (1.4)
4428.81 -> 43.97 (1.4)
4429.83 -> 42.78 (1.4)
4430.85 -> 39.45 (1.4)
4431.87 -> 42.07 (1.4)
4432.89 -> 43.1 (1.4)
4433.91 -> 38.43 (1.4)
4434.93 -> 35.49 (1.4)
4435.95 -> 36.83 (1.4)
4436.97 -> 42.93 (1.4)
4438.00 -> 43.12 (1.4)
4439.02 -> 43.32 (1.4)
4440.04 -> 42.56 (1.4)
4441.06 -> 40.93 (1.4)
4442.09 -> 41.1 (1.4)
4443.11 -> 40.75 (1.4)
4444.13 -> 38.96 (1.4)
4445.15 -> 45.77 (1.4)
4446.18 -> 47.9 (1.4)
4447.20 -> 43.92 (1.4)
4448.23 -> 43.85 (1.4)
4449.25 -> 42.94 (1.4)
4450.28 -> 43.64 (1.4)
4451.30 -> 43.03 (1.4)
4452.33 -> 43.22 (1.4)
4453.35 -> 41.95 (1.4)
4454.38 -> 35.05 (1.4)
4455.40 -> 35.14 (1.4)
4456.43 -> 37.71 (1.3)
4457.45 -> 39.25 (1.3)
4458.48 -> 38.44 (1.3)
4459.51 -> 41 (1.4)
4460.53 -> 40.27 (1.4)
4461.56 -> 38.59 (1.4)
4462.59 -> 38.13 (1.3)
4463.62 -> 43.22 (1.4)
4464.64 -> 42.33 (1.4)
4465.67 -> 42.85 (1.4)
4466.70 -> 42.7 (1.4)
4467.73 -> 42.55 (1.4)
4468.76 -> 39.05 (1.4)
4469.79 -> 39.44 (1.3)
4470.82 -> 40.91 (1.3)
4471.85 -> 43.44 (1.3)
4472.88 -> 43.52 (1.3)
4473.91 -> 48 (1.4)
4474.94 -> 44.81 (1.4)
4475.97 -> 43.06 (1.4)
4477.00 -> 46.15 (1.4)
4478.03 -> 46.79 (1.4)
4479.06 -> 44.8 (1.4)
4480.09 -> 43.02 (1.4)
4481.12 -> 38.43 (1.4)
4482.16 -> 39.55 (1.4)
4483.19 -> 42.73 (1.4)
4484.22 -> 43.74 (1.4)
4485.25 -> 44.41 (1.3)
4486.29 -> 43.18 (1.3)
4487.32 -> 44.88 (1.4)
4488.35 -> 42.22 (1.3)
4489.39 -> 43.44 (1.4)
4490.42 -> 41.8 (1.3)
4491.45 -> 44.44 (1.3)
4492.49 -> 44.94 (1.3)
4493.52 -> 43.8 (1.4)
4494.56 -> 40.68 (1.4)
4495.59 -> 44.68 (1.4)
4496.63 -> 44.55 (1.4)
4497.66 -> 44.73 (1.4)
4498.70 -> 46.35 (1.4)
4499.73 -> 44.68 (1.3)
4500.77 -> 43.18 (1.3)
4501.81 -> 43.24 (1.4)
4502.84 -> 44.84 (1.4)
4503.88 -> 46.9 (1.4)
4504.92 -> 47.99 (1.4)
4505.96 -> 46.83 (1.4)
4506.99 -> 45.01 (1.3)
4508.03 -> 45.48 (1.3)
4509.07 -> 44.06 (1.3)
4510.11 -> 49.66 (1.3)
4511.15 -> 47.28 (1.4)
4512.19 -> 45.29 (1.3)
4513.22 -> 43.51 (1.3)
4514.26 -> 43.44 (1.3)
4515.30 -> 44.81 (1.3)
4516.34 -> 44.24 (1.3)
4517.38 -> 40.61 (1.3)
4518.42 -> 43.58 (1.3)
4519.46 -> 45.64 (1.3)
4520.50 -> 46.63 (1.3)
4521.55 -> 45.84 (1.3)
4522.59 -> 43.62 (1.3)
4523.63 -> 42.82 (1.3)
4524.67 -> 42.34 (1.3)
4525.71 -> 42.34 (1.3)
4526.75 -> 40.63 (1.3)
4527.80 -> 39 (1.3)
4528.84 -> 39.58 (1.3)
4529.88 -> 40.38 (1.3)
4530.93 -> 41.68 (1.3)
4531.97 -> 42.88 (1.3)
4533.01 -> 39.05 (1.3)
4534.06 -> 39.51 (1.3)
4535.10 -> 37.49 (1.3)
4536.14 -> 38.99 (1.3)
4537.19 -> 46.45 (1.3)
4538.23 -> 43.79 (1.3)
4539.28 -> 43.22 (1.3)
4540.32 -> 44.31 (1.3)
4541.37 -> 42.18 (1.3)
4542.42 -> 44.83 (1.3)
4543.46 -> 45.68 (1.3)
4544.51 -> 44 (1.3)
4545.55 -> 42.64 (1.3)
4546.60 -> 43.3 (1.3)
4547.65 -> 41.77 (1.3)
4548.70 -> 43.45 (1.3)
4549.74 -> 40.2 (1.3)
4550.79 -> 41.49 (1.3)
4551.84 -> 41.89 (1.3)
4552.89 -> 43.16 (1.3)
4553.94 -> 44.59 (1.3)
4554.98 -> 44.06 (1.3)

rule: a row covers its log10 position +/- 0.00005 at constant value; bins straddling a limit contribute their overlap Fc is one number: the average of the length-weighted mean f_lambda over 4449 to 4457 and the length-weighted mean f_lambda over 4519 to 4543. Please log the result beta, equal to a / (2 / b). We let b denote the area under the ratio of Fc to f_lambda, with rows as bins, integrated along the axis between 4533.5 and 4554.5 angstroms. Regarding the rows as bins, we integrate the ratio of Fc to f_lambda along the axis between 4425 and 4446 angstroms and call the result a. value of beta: 215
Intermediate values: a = 21.1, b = 20.4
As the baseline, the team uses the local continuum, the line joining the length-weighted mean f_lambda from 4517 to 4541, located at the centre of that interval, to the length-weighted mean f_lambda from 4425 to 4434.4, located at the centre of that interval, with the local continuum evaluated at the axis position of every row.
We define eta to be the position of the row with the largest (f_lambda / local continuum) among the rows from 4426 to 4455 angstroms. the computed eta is 4446.18 angstroms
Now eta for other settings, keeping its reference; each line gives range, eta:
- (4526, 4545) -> 4537.19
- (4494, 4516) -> 4510.11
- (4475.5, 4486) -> 4478.03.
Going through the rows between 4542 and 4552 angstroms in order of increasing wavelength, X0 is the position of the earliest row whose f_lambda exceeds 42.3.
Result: 4542.42 angstroms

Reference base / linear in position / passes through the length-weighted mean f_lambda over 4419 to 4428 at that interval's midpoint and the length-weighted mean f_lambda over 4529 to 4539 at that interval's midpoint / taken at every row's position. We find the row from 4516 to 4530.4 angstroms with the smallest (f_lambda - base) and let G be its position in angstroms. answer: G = 4527.80 angstroms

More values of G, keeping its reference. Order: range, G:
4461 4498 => 4462.59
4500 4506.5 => 4500.77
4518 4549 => 4535.10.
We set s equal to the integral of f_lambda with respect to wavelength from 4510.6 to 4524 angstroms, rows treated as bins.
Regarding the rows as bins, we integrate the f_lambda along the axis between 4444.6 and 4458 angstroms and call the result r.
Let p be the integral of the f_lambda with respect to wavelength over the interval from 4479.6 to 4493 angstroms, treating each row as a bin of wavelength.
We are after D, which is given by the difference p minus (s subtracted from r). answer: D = 609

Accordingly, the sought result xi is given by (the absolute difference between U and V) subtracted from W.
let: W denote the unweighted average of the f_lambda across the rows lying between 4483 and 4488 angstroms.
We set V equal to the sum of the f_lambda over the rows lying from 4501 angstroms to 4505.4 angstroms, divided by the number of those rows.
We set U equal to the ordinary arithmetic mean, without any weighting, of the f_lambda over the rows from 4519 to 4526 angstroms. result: 42.2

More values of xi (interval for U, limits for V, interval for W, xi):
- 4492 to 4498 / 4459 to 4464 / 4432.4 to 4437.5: 35.7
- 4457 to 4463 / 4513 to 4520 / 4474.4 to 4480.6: 40.4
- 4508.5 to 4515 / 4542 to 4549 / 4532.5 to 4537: 36.9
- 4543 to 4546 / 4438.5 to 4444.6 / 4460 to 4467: 38.3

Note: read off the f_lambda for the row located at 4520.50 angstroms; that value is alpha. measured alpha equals 46.63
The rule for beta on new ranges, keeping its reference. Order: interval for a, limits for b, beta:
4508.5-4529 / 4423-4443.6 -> 200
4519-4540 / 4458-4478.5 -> 208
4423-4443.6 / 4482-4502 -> 196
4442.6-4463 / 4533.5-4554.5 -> 211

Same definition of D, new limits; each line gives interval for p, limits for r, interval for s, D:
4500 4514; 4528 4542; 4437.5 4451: 638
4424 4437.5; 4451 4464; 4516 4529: 594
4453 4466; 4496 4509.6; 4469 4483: 502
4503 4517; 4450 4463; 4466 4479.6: 716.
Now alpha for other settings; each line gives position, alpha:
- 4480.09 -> 43.02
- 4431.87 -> 42.07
